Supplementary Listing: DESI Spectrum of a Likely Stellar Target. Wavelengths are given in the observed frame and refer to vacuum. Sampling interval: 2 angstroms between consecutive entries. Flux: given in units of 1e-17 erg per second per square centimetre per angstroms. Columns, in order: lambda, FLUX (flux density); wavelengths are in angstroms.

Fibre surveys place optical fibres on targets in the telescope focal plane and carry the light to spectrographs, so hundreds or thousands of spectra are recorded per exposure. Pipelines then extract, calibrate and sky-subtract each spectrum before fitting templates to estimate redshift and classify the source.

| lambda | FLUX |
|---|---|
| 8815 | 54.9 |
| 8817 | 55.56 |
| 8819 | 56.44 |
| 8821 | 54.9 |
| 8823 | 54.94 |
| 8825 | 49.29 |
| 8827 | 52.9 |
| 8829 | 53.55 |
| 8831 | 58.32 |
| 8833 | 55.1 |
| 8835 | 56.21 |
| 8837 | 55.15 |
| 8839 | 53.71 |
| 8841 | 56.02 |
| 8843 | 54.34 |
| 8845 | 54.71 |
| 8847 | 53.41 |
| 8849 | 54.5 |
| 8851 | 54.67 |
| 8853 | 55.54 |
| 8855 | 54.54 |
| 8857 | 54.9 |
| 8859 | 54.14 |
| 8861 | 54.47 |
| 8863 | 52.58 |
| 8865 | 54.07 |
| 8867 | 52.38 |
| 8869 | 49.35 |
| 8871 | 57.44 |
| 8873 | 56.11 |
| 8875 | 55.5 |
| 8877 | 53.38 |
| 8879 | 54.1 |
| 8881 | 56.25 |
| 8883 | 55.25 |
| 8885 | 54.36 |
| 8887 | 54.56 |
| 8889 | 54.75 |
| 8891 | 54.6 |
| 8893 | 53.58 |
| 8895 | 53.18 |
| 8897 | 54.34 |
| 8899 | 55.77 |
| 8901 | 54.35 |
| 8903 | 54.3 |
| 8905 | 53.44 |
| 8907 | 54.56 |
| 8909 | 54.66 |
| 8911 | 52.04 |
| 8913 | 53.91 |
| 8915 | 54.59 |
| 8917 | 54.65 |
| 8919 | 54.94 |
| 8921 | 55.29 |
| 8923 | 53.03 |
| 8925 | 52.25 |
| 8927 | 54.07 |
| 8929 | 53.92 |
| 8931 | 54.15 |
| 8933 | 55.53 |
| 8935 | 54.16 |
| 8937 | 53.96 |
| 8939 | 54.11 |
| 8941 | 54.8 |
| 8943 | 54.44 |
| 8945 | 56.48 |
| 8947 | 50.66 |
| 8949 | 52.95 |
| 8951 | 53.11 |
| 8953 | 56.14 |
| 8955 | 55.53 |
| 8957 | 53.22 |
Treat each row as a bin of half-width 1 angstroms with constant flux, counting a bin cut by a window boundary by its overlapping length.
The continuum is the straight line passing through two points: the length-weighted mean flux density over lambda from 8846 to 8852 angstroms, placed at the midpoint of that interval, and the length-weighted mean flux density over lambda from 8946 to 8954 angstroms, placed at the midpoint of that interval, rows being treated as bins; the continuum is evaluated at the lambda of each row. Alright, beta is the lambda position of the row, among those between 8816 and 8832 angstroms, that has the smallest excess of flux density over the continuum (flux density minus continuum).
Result 8825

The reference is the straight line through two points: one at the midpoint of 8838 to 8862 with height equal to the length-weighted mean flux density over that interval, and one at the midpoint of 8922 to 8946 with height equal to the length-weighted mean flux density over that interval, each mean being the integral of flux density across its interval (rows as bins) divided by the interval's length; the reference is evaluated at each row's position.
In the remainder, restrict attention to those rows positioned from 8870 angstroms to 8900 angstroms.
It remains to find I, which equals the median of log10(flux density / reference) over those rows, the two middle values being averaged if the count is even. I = 0.0015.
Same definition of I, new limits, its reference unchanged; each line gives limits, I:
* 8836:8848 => -0.0006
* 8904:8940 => -0.0009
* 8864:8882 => -0.0029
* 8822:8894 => 0.0003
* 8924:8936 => -0.0012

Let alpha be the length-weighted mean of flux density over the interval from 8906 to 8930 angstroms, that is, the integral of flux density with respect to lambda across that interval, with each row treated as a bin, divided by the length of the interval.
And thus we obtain 54.0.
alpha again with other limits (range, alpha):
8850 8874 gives 54.2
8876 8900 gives 54.5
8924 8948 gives 54.0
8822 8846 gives 54.5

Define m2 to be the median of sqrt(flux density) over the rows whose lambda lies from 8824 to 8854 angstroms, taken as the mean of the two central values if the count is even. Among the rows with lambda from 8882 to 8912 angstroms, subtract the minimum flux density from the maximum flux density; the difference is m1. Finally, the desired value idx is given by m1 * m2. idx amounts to 28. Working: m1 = 3.7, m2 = 7.39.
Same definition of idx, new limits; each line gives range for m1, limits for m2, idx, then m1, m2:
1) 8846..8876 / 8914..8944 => 60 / 8.1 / 7.36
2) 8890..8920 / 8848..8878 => 28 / 3.7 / 7.38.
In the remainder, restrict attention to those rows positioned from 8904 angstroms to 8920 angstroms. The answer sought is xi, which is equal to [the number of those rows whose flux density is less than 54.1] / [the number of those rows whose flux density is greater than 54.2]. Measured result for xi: 0.6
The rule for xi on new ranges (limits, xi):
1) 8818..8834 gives 0.6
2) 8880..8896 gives 0.3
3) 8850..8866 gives 0.4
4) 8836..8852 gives 0.3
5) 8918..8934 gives 1.3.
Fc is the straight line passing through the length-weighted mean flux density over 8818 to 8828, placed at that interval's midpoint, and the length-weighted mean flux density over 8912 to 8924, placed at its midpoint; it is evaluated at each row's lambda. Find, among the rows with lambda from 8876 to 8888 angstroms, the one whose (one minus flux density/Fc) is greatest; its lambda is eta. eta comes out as 8877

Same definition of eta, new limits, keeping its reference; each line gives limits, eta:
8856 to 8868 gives 8867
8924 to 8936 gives 8925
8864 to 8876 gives 8869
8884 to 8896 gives 8895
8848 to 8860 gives 8859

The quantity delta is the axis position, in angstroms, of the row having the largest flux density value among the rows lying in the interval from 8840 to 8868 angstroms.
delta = 8841 angstroms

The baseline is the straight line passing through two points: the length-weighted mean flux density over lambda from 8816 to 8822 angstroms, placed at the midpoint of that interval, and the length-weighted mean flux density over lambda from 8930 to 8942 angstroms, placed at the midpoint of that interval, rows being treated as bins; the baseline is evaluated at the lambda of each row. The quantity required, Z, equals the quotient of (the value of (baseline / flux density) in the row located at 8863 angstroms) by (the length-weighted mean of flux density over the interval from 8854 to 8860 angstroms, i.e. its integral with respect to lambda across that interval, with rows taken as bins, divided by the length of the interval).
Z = 0.0192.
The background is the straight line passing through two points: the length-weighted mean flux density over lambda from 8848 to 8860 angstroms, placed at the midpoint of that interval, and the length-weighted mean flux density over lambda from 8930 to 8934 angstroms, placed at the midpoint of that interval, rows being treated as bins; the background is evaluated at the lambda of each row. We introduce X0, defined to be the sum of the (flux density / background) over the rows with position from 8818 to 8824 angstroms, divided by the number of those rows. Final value 1.01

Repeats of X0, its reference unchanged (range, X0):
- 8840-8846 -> 1.01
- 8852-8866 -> 0.99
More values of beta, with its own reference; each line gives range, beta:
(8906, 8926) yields 8911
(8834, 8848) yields 8847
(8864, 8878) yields 8869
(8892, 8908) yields 8895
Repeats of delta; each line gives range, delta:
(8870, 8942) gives 8871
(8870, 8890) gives 8871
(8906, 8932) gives 8921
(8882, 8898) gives 8883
